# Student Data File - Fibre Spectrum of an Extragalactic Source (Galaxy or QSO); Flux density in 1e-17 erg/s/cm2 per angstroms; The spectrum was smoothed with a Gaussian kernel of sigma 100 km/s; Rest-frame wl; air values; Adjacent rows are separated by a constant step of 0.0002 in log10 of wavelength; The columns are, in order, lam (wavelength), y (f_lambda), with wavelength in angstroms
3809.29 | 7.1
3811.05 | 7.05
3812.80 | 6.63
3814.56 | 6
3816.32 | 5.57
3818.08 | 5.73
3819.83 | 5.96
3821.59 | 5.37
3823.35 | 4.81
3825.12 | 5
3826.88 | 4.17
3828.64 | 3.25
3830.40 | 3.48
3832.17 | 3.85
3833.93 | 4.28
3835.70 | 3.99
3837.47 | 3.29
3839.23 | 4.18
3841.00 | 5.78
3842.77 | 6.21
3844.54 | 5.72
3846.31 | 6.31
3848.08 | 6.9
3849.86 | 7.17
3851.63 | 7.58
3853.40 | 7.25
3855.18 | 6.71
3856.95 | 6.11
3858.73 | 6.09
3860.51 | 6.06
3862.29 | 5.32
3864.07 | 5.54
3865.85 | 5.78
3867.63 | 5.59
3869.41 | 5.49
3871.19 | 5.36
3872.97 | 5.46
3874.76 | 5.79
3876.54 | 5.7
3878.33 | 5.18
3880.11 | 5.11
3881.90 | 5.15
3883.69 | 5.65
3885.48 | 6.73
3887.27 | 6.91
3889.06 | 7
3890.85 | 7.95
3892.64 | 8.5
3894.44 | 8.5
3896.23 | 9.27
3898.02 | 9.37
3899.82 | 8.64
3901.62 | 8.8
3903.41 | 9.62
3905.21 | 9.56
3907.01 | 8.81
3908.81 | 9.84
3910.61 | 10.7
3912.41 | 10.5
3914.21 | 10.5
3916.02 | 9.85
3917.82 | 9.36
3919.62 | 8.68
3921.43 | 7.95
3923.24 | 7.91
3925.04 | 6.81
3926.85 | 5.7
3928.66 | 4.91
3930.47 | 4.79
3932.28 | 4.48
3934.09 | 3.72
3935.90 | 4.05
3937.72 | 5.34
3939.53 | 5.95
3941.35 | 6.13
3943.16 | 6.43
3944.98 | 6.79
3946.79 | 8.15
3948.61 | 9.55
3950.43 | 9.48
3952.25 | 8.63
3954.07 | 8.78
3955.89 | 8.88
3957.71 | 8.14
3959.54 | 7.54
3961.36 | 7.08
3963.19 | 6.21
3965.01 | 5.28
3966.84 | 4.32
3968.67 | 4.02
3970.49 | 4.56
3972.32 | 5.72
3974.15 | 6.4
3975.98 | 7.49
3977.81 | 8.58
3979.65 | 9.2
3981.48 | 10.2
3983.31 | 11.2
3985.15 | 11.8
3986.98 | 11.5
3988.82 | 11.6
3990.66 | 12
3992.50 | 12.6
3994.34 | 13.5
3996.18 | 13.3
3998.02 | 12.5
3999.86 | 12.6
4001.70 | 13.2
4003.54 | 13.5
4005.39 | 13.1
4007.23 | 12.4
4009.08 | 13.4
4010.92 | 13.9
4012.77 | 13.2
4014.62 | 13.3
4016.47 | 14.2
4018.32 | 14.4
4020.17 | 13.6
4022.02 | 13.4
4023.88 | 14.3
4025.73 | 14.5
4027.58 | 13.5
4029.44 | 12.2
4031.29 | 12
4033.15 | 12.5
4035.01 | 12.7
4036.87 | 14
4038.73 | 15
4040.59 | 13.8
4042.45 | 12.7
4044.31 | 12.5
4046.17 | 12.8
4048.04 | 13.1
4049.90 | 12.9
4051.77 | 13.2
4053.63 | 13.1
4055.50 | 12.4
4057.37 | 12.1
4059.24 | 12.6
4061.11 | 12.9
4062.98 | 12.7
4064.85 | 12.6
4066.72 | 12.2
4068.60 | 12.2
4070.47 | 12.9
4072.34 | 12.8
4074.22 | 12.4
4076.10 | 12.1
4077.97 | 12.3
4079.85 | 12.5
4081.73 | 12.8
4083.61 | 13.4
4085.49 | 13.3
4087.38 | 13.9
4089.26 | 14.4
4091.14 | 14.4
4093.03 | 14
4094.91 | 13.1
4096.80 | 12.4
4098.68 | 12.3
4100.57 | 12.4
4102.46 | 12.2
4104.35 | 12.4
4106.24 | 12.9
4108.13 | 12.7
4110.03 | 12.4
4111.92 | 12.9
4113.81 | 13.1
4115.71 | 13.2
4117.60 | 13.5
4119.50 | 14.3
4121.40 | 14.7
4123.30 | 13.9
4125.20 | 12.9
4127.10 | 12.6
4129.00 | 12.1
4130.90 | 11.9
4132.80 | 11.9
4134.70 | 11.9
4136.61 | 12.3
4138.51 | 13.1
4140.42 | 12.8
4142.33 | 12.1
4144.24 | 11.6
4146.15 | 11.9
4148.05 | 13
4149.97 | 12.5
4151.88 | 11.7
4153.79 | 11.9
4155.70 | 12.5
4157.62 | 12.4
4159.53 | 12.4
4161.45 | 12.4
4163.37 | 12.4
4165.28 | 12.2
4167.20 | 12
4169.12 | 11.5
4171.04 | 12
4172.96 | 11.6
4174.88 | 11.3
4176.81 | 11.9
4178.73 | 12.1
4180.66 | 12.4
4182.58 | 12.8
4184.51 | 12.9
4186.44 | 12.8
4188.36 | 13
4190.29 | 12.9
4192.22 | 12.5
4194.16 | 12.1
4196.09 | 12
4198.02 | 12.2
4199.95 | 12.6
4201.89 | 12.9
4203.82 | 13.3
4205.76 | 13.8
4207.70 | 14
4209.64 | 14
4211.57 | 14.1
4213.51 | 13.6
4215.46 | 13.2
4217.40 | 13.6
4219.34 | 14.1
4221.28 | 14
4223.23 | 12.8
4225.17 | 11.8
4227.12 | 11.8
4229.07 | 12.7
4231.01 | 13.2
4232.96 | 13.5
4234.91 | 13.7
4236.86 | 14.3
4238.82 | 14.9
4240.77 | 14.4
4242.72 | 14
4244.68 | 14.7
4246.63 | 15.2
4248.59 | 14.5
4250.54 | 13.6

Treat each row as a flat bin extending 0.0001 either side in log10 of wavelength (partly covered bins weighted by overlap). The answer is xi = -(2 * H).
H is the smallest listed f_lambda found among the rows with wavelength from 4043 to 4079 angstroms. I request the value -24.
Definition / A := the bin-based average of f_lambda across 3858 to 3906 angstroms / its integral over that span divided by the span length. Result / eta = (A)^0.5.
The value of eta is 2.61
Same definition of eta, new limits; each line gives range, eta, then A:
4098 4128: 3.61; 13.0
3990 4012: 3.61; 13.0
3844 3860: 2.58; 6.7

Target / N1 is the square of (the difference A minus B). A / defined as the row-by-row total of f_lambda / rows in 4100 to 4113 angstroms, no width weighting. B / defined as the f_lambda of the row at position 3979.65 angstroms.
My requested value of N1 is 6194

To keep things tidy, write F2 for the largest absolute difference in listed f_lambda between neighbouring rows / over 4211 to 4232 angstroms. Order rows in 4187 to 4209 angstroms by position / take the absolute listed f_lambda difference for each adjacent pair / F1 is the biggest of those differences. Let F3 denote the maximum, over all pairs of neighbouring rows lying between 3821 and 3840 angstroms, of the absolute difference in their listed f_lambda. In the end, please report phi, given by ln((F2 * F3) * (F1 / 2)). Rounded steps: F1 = 0.50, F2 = 1.20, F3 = 0.9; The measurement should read -1.3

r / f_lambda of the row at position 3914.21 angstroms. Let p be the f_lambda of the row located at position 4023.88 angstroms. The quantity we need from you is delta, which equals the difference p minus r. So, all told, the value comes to 3.8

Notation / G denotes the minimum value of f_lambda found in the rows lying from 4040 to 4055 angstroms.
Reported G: 12.5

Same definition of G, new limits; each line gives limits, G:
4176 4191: 11.9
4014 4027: 13.3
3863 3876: 5.36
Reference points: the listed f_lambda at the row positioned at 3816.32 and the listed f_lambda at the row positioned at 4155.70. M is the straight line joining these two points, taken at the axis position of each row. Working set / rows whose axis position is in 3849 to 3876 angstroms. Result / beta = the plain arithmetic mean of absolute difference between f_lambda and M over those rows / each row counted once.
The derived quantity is 0.9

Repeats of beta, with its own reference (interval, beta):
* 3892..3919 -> 2.1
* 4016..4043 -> 3.6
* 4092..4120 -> 1.4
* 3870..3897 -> 1.1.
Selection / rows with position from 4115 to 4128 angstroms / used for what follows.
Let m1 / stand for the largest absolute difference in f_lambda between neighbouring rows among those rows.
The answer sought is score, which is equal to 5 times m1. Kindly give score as 5.0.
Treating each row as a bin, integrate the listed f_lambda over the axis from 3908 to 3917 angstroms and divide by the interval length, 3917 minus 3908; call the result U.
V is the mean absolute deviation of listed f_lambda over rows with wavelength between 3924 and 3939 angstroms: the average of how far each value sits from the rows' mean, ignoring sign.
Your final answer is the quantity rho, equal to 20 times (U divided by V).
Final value 281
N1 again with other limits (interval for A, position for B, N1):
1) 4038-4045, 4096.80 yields 1731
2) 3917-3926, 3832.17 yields 1359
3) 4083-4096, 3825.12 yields 8372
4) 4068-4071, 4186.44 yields 151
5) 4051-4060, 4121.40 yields 2372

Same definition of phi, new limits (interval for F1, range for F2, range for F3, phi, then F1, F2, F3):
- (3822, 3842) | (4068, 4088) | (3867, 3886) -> -0.5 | 1.60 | 0.70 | 1.1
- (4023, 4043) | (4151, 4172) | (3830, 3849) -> -0.5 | 1.30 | 0.60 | 1.6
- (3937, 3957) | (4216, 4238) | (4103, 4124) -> -0.4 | 1.40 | 1.20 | 0.8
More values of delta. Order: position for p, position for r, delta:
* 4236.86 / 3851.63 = 6.7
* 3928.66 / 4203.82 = -8.4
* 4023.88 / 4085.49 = 1.0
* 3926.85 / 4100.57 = -6.7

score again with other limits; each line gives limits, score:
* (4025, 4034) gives 6.5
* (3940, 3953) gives 7.0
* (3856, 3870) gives 3.7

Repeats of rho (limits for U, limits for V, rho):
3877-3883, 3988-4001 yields 220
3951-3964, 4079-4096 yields 279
